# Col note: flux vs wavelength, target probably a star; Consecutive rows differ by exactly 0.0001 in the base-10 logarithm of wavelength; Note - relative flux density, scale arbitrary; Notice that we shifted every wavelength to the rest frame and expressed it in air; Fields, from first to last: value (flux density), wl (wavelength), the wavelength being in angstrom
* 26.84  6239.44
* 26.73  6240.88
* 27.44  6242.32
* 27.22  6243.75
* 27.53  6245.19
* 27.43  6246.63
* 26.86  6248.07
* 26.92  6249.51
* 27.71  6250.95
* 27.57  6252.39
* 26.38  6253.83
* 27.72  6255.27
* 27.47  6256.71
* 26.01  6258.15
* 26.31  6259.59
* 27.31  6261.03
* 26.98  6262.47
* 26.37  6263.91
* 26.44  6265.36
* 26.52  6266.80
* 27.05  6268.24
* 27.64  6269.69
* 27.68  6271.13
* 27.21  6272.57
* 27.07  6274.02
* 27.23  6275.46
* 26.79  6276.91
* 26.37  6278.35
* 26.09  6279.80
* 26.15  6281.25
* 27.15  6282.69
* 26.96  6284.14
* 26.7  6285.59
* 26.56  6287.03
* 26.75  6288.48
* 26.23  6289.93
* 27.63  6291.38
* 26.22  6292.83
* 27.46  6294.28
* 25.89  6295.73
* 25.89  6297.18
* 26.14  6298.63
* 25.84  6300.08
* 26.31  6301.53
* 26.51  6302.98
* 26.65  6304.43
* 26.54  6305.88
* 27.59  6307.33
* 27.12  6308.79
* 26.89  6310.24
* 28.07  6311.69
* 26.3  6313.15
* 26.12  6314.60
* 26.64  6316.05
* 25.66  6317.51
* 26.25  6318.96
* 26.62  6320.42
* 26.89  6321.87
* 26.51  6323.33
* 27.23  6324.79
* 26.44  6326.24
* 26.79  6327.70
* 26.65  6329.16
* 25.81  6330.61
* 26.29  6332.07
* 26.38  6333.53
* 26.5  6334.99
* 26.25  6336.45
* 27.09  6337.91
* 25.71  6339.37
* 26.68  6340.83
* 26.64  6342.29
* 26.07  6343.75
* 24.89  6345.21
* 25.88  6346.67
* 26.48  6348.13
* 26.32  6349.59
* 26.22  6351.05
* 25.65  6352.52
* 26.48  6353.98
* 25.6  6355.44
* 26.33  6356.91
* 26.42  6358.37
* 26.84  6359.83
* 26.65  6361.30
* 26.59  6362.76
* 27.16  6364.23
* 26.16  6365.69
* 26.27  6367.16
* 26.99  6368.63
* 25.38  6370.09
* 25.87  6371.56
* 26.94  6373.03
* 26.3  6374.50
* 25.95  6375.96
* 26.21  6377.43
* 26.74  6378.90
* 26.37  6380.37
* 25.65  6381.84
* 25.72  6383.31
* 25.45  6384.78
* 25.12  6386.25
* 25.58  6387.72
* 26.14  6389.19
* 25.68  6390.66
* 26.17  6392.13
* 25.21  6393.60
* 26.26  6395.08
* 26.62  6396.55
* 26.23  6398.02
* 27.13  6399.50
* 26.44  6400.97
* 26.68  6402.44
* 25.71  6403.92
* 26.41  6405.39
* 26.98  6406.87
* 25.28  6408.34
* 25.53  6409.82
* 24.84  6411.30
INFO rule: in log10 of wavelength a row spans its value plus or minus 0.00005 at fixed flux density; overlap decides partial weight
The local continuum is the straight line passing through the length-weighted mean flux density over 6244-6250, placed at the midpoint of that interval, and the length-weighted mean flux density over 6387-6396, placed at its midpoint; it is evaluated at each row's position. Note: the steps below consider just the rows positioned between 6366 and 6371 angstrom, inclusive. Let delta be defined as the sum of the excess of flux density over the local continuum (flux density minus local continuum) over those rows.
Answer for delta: 0.4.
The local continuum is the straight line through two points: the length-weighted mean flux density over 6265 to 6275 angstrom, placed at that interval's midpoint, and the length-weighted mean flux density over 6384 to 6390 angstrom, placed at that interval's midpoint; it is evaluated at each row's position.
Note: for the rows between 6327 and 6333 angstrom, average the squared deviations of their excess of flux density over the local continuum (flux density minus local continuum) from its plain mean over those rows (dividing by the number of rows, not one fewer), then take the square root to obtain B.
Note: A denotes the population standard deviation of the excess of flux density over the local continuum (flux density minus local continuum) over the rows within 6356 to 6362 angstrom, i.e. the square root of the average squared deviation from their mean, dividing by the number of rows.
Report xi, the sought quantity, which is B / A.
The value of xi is 1.7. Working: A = 0.22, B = 0.36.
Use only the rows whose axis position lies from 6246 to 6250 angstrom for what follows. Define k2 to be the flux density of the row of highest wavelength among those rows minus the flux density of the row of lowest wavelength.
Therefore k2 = -0.5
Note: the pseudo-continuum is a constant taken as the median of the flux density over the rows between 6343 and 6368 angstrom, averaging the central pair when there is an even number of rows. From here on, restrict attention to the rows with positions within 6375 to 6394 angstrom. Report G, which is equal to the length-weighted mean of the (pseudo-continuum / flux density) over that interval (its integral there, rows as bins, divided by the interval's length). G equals 1.02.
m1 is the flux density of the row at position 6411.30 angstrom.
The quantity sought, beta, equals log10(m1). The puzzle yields 1.40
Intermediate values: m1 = 24.84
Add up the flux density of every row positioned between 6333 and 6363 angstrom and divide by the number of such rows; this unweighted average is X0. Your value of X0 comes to 26.3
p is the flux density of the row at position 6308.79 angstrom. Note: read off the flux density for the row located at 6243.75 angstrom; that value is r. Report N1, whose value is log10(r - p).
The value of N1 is -1.0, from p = 27.12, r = 27.22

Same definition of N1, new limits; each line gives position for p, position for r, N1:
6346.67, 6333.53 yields -0.3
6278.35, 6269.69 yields 0.1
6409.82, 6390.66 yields -0.8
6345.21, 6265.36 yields 0.2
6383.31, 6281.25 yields -0.4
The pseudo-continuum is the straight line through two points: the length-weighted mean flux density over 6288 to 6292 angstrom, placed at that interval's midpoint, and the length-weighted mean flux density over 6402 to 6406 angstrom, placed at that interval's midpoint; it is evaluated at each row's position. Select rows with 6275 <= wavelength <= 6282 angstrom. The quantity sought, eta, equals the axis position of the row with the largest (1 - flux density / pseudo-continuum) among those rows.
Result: 6279.80 angstrom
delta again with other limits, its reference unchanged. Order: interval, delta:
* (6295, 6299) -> -2.2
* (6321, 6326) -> 1.2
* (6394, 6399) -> 1.7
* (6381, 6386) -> -1.0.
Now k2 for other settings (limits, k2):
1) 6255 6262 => -0.4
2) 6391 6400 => 1.0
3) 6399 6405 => -1.4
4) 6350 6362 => 0.4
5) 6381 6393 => 0.5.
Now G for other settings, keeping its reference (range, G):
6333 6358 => 1.01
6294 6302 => 1.01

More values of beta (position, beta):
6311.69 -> 1.45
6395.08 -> 1.42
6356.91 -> 1.42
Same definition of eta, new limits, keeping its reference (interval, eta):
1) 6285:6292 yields 6289.93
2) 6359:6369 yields 6365.69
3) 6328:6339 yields 6330.61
